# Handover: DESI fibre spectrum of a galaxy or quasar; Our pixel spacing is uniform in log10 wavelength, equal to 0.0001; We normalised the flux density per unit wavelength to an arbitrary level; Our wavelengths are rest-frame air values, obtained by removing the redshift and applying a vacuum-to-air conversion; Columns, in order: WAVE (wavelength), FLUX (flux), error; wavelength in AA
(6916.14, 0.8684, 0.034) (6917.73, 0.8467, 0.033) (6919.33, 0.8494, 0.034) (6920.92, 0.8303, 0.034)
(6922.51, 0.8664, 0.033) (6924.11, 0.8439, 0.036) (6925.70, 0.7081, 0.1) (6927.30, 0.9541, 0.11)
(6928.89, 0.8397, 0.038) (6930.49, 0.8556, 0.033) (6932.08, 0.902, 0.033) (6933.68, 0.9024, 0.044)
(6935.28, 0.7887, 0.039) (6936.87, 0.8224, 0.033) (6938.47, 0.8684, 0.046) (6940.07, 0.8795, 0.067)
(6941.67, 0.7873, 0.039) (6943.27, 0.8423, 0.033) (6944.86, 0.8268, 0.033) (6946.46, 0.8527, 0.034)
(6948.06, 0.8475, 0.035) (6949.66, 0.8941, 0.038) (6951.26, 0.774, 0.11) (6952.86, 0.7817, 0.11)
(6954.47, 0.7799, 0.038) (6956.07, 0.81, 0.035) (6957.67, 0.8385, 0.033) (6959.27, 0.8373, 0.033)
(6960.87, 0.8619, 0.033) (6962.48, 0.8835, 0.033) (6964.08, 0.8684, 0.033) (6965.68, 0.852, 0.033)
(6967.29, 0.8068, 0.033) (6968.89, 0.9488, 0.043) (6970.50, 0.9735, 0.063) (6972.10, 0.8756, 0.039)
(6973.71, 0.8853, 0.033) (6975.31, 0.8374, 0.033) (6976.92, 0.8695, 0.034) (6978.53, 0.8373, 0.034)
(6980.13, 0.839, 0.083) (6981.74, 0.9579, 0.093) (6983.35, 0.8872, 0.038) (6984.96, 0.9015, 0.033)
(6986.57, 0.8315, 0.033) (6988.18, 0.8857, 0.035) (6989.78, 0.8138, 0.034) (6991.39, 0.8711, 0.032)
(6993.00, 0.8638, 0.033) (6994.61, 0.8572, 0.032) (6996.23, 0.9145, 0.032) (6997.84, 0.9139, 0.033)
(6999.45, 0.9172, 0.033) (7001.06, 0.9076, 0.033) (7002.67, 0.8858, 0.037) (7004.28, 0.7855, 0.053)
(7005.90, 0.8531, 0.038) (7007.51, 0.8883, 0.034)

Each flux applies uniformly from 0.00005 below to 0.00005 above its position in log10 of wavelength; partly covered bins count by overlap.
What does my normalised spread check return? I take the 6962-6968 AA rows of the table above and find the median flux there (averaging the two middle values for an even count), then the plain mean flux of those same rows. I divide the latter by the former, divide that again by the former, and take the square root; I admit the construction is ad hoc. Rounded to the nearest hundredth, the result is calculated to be 1.07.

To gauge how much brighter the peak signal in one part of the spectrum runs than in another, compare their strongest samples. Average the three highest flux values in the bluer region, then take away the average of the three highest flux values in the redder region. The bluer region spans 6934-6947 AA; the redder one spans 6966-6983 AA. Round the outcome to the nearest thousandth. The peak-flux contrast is -0.093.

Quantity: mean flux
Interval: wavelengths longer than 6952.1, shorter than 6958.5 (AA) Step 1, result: 0.80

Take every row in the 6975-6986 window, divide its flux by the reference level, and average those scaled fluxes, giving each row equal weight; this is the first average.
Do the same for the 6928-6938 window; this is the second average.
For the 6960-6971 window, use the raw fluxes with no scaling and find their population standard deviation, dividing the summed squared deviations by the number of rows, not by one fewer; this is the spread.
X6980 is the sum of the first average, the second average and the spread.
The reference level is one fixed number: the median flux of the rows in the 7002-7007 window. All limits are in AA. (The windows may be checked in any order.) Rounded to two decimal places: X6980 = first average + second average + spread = 2.08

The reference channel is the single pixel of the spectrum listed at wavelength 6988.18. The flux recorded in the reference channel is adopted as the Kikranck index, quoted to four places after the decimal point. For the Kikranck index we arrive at 0.8857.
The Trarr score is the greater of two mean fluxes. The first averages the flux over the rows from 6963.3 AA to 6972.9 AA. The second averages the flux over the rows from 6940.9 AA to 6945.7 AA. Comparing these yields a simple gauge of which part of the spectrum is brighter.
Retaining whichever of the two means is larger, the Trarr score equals 0.888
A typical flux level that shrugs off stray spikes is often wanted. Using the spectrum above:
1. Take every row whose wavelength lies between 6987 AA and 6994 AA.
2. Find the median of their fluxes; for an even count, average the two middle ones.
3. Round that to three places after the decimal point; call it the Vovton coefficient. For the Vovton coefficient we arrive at 0.867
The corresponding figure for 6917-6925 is 0.847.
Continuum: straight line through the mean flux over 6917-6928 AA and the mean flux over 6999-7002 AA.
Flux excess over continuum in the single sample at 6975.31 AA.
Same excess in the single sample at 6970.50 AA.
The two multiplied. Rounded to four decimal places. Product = -0.0046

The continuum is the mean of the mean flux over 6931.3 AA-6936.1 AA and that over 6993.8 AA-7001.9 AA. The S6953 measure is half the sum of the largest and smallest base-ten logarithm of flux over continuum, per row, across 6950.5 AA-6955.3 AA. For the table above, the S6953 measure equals -0.055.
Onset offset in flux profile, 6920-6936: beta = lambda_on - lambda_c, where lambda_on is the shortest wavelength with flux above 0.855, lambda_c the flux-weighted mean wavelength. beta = -5.6 AA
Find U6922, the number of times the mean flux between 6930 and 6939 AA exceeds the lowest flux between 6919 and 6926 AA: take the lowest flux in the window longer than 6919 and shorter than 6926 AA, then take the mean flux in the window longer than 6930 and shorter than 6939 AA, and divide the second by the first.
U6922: 1.21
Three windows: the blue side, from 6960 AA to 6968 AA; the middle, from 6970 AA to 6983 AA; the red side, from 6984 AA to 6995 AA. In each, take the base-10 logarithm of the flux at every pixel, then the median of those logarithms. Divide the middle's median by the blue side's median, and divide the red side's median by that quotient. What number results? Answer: -0.0693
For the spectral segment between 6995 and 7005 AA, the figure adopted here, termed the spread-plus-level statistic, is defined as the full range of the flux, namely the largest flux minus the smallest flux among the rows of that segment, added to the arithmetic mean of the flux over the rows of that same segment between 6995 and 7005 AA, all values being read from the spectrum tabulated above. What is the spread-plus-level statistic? 1.02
